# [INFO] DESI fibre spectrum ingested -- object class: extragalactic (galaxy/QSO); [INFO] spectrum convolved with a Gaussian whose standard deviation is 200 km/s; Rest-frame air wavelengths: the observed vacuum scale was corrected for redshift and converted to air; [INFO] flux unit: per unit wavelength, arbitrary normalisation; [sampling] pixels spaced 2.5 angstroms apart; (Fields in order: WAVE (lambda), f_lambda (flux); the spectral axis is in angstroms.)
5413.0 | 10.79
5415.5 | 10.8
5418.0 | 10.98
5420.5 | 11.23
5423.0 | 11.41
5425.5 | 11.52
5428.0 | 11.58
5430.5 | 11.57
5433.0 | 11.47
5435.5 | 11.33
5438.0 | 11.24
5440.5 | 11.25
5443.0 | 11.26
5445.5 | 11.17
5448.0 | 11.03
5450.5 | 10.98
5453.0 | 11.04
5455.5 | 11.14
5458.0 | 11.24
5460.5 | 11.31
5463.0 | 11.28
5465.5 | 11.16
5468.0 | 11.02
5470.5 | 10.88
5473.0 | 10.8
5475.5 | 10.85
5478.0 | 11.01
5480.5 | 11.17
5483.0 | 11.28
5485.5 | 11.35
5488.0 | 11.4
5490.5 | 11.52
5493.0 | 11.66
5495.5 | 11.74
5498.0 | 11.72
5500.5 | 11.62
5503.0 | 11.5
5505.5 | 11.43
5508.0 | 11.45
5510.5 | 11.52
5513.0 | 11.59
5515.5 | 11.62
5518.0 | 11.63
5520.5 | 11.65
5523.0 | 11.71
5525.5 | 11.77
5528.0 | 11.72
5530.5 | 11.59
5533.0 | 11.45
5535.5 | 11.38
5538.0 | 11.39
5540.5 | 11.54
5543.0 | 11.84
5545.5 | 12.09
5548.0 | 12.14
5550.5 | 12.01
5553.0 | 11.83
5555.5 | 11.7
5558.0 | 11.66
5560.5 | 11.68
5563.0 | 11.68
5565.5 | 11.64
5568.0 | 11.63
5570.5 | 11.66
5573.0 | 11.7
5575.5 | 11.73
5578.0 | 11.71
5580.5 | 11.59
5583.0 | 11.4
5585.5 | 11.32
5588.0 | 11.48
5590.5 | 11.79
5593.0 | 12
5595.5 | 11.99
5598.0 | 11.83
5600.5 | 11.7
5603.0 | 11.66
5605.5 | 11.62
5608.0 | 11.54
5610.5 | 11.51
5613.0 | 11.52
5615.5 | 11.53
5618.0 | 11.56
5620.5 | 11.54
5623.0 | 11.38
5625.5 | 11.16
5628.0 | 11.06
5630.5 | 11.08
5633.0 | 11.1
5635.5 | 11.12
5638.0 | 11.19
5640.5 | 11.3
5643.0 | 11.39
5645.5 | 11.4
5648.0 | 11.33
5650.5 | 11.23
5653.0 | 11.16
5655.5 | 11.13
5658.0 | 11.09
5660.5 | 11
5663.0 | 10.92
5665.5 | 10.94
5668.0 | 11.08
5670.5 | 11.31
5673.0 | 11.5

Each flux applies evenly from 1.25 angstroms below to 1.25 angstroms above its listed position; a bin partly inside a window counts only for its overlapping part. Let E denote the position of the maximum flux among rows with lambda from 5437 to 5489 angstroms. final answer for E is 5488.0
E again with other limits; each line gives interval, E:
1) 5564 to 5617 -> 5593.0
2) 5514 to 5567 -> 5548.0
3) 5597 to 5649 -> 5598.0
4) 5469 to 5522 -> 5495.5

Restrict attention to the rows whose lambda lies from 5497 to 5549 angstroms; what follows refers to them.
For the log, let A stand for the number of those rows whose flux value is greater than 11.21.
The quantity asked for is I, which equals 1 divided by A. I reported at 0.048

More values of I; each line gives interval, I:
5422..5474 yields 0.083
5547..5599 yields 0.048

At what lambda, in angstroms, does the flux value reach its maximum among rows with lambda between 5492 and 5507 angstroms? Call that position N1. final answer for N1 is 5495.5 angstroms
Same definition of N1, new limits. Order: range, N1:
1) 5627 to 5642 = 5640.5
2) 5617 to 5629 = 5618.0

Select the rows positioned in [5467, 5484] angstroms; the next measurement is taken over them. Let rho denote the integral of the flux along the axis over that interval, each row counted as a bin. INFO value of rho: 187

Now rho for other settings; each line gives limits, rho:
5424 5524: 1134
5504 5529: 290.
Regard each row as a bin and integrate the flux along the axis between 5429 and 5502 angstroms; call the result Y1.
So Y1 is 822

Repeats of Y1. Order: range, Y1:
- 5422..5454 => 362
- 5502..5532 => 348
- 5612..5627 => 172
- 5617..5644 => 304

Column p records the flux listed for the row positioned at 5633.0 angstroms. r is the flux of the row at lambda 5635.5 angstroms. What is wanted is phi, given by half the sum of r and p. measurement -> 11.1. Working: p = 11.1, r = 11.12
